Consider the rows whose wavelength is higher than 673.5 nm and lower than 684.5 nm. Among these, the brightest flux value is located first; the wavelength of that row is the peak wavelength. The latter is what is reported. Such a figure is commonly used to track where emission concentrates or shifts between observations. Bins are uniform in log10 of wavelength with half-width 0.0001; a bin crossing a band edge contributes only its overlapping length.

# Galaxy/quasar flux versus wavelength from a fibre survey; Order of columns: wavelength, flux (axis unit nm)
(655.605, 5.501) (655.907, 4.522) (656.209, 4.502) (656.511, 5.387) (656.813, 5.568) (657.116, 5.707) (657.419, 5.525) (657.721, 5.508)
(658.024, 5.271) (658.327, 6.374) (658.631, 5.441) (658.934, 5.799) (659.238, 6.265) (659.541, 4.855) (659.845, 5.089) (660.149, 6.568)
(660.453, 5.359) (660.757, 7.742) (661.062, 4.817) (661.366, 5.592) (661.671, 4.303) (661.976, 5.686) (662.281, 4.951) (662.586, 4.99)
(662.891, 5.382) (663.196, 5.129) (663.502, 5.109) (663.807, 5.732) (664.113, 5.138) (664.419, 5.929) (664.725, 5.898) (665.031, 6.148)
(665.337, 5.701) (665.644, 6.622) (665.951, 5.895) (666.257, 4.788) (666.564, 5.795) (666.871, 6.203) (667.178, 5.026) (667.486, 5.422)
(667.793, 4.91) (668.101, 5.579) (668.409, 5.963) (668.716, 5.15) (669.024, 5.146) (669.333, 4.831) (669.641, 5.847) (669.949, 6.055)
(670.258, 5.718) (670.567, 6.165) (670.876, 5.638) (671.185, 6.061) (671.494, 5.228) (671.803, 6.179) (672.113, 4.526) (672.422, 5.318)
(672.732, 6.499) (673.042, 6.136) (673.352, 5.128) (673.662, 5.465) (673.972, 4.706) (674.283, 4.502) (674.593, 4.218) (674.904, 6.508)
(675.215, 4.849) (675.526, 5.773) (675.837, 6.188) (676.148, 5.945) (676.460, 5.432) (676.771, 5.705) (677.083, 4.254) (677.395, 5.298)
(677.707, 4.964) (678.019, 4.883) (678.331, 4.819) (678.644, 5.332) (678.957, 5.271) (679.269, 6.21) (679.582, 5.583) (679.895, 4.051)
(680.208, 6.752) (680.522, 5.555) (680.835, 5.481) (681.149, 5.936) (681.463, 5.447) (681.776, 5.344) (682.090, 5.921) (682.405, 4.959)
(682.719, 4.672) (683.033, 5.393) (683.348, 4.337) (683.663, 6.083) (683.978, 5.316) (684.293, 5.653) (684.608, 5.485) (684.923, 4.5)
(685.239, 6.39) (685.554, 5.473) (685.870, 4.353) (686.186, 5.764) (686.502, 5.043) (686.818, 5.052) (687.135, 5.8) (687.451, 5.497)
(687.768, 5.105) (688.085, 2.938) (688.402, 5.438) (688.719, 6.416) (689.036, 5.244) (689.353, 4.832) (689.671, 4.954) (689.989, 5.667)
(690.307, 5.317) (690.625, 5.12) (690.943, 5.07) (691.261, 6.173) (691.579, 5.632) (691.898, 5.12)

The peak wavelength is 680.208 nm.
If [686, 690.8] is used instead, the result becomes 688.719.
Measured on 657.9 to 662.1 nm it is 660.757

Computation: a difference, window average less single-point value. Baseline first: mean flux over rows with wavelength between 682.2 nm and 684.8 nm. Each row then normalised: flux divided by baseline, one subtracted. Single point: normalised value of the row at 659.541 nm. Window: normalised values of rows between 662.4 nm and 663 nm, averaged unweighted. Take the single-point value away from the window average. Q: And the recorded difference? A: 0.06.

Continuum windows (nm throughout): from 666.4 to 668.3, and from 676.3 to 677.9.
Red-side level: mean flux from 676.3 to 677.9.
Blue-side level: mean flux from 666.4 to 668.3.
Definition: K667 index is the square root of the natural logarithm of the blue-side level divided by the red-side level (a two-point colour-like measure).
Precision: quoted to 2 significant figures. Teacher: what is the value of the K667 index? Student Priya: 0.26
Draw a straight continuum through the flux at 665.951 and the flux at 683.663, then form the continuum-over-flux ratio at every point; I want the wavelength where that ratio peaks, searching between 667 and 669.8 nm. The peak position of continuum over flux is 669.333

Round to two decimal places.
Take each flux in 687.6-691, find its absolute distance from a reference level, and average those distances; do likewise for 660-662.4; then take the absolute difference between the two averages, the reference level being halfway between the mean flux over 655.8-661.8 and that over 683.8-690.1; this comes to 0.24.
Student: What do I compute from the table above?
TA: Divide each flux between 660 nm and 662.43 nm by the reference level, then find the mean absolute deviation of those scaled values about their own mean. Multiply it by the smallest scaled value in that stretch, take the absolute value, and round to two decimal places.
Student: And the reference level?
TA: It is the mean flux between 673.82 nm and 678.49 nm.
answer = 0.12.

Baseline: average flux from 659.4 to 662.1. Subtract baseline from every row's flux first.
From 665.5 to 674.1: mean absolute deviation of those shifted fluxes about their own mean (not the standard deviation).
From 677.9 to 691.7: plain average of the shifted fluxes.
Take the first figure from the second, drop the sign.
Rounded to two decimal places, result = 0.72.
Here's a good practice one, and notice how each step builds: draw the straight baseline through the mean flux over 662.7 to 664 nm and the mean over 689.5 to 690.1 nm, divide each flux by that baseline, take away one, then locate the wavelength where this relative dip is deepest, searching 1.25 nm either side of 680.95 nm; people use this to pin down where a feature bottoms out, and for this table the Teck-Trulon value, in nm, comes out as 679.895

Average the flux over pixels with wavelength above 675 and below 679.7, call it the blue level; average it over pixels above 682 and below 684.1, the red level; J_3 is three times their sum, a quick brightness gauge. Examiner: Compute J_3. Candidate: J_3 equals 31.8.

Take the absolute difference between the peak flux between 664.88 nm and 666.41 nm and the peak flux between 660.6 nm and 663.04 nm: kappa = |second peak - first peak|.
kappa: 1.1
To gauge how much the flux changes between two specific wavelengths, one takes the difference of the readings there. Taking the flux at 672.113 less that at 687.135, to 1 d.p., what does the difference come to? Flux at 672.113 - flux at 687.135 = -1.3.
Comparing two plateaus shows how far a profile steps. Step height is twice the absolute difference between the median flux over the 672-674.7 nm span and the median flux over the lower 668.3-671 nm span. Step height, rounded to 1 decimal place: 1.2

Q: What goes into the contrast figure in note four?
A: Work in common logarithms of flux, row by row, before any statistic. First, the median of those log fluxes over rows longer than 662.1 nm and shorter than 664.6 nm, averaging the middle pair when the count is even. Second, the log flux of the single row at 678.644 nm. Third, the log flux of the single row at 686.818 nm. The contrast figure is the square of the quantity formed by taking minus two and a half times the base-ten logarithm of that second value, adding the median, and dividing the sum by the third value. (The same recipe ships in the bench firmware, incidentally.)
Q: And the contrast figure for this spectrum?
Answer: 2.26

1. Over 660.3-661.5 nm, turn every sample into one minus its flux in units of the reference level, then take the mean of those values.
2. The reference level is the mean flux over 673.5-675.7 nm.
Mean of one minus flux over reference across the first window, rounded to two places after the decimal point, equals -0.14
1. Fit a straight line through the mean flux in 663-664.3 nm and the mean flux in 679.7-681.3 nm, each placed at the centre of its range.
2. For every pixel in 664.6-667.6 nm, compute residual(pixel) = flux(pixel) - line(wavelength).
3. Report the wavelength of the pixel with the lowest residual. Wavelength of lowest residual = 666.257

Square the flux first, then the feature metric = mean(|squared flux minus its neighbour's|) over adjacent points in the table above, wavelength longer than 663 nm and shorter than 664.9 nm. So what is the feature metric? 4.5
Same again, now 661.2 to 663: 7.8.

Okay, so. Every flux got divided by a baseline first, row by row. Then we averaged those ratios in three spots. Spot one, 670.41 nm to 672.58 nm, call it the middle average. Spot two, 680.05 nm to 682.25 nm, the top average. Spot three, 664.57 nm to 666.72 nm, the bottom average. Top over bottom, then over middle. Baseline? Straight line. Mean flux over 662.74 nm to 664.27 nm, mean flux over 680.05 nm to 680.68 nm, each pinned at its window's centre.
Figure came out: 0.88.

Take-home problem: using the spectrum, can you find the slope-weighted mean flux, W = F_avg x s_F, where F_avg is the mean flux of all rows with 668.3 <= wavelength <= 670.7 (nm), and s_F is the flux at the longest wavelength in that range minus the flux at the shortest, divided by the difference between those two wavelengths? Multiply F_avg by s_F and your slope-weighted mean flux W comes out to 1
